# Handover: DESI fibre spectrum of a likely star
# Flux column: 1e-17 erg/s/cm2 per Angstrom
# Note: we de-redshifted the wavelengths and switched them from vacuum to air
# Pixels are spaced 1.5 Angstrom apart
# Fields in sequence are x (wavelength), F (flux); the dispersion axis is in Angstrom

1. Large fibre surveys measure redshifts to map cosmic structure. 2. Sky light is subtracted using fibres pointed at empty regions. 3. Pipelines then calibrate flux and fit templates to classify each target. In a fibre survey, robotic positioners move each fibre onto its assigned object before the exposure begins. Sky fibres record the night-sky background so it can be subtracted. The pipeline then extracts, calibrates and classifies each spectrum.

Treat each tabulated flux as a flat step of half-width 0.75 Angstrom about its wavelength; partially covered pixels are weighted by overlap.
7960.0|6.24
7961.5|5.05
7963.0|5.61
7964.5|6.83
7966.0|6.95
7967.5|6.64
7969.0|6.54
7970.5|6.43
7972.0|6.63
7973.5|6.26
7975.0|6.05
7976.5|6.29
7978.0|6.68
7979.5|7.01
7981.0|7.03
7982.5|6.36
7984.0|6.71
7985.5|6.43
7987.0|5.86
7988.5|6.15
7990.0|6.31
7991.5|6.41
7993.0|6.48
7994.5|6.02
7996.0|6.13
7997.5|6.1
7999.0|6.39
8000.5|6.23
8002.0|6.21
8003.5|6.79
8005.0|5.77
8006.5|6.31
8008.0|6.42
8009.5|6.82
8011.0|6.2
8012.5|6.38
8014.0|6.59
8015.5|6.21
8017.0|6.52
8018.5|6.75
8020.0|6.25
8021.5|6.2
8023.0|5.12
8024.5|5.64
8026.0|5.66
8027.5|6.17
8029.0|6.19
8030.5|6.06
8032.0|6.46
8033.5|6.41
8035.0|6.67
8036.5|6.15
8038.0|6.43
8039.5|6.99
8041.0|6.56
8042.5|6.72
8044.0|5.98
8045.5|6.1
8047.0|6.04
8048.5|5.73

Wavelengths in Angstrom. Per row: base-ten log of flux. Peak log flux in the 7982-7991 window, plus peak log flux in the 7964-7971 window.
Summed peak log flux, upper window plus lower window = 1.67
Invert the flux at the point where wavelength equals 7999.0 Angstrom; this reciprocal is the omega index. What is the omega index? 0.156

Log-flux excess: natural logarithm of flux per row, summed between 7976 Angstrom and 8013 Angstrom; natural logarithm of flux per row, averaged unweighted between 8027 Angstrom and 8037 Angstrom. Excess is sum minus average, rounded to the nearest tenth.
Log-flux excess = 44.5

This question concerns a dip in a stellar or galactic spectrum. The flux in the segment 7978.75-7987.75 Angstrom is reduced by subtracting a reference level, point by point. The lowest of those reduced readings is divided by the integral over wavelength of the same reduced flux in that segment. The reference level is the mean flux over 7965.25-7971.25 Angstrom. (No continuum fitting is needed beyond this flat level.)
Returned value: 1.2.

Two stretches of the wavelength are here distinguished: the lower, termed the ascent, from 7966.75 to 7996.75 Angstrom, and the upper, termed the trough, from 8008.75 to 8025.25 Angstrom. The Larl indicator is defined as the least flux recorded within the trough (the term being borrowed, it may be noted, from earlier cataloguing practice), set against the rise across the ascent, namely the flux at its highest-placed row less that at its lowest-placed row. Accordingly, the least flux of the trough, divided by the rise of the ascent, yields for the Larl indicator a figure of -10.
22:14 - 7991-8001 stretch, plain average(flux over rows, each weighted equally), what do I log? 6.25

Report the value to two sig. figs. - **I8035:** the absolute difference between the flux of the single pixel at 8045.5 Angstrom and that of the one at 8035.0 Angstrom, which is 0.57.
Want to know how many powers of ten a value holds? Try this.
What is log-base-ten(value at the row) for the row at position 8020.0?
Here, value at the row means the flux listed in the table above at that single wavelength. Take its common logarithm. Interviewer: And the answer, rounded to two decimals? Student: 0.80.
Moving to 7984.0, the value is 0.83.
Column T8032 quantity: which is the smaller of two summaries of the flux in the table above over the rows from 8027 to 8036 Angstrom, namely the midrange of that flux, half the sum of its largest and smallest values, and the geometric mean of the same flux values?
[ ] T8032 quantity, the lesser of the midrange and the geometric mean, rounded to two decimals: 6.32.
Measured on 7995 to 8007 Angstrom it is 6.24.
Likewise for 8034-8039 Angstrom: 6.41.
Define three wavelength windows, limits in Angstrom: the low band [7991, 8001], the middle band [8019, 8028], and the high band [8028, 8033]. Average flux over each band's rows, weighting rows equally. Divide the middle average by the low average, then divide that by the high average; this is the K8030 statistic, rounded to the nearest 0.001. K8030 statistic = 0.150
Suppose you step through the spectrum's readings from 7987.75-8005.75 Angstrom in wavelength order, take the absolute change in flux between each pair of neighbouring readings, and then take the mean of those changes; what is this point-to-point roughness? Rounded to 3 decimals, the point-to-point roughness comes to 0.273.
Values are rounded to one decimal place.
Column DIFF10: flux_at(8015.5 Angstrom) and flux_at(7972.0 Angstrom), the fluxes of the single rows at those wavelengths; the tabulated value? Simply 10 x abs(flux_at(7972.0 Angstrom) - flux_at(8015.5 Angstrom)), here 4.2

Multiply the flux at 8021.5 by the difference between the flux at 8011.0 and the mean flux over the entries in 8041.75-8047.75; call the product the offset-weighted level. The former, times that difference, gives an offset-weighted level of 0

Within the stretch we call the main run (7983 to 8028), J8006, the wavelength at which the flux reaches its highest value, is 8009.5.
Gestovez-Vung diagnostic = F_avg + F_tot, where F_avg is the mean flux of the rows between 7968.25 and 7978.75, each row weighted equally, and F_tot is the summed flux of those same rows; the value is 51.3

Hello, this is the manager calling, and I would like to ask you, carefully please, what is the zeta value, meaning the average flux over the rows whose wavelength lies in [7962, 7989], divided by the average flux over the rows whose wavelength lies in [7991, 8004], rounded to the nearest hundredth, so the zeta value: 1.03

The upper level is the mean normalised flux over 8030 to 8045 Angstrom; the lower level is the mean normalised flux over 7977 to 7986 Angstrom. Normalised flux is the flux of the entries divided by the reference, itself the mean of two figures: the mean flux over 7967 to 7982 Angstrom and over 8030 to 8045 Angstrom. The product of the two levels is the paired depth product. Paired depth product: 1.02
